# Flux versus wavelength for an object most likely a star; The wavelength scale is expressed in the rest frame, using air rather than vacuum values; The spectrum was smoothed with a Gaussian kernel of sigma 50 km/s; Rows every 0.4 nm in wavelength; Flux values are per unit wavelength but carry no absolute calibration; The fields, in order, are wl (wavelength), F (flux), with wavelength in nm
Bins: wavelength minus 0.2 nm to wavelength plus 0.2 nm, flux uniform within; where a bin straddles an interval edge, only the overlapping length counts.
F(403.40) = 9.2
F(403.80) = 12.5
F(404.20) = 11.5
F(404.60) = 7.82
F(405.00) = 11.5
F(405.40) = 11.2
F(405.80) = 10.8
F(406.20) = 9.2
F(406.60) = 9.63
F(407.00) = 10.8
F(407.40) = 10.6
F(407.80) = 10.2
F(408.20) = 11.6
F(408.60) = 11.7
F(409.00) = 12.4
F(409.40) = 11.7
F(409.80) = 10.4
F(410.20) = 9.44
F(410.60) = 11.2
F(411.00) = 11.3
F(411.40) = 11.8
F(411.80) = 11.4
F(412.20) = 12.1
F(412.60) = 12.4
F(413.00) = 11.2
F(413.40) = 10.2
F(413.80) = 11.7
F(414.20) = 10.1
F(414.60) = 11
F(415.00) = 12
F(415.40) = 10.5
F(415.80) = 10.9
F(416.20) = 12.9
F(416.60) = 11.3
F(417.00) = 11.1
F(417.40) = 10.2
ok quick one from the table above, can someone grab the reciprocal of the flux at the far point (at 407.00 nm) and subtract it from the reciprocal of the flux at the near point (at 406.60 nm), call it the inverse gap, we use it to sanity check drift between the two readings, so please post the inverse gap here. 0.011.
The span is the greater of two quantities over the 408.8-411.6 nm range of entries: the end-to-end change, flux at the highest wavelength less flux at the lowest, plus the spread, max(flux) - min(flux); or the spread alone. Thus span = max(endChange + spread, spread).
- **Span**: 3.0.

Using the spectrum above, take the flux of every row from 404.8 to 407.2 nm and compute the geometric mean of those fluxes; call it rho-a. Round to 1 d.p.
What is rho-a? 10.5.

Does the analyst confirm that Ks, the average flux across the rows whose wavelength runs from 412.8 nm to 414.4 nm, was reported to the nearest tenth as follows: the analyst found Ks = 10.8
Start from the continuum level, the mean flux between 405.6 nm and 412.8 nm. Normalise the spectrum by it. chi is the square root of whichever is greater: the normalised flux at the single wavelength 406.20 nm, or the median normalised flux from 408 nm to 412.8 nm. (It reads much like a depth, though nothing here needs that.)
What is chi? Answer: 1.027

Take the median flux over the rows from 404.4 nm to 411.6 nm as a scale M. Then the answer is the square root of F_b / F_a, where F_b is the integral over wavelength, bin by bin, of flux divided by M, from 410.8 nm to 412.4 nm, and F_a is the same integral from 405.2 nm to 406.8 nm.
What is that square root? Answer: 1.07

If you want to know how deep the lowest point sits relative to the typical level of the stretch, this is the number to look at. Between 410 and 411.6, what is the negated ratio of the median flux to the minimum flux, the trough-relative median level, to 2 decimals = -1.19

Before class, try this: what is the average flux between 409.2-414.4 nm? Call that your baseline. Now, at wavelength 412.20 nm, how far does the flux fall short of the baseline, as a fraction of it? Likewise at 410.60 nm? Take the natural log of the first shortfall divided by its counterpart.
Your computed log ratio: 2.9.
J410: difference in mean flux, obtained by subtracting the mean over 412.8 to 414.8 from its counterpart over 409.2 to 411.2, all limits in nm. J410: -0.03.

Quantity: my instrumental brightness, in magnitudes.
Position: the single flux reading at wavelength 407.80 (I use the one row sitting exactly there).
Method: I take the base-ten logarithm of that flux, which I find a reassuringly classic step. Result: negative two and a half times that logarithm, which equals -2.52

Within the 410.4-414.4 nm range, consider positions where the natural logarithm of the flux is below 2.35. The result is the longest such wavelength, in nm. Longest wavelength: 414.20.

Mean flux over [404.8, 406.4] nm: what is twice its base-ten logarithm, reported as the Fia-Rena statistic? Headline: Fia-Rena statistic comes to 2.06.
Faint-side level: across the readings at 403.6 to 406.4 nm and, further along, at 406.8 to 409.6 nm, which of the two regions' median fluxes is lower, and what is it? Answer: 11.2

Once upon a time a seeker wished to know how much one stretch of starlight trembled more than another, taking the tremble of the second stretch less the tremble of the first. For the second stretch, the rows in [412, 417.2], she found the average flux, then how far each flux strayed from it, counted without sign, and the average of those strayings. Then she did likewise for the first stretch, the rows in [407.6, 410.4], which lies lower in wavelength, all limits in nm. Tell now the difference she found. -0.2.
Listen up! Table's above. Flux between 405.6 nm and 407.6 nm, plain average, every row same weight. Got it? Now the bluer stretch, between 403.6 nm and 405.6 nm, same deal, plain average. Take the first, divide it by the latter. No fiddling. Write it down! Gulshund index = 0.94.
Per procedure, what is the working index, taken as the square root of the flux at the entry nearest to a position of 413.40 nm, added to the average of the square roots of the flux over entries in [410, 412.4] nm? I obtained 6.54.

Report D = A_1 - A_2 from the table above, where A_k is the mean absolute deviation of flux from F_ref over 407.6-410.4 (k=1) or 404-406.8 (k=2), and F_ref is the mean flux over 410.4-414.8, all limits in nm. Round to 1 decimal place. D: -0.3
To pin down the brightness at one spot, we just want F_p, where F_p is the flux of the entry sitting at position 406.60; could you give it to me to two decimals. 9.63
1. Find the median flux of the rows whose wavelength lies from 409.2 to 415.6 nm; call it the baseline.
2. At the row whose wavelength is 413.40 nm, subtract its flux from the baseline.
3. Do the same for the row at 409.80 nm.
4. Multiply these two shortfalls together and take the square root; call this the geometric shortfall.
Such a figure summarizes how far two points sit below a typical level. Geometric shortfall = 0.9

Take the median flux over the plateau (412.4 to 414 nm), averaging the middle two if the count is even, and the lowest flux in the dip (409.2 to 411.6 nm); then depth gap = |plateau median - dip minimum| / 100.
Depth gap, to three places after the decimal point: 0.020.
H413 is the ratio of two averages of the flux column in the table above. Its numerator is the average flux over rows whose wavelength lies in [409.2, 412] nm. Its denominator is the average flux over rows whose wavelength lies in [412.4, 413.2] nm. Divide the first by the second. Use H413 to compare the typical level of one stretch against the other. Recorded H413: 0.94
